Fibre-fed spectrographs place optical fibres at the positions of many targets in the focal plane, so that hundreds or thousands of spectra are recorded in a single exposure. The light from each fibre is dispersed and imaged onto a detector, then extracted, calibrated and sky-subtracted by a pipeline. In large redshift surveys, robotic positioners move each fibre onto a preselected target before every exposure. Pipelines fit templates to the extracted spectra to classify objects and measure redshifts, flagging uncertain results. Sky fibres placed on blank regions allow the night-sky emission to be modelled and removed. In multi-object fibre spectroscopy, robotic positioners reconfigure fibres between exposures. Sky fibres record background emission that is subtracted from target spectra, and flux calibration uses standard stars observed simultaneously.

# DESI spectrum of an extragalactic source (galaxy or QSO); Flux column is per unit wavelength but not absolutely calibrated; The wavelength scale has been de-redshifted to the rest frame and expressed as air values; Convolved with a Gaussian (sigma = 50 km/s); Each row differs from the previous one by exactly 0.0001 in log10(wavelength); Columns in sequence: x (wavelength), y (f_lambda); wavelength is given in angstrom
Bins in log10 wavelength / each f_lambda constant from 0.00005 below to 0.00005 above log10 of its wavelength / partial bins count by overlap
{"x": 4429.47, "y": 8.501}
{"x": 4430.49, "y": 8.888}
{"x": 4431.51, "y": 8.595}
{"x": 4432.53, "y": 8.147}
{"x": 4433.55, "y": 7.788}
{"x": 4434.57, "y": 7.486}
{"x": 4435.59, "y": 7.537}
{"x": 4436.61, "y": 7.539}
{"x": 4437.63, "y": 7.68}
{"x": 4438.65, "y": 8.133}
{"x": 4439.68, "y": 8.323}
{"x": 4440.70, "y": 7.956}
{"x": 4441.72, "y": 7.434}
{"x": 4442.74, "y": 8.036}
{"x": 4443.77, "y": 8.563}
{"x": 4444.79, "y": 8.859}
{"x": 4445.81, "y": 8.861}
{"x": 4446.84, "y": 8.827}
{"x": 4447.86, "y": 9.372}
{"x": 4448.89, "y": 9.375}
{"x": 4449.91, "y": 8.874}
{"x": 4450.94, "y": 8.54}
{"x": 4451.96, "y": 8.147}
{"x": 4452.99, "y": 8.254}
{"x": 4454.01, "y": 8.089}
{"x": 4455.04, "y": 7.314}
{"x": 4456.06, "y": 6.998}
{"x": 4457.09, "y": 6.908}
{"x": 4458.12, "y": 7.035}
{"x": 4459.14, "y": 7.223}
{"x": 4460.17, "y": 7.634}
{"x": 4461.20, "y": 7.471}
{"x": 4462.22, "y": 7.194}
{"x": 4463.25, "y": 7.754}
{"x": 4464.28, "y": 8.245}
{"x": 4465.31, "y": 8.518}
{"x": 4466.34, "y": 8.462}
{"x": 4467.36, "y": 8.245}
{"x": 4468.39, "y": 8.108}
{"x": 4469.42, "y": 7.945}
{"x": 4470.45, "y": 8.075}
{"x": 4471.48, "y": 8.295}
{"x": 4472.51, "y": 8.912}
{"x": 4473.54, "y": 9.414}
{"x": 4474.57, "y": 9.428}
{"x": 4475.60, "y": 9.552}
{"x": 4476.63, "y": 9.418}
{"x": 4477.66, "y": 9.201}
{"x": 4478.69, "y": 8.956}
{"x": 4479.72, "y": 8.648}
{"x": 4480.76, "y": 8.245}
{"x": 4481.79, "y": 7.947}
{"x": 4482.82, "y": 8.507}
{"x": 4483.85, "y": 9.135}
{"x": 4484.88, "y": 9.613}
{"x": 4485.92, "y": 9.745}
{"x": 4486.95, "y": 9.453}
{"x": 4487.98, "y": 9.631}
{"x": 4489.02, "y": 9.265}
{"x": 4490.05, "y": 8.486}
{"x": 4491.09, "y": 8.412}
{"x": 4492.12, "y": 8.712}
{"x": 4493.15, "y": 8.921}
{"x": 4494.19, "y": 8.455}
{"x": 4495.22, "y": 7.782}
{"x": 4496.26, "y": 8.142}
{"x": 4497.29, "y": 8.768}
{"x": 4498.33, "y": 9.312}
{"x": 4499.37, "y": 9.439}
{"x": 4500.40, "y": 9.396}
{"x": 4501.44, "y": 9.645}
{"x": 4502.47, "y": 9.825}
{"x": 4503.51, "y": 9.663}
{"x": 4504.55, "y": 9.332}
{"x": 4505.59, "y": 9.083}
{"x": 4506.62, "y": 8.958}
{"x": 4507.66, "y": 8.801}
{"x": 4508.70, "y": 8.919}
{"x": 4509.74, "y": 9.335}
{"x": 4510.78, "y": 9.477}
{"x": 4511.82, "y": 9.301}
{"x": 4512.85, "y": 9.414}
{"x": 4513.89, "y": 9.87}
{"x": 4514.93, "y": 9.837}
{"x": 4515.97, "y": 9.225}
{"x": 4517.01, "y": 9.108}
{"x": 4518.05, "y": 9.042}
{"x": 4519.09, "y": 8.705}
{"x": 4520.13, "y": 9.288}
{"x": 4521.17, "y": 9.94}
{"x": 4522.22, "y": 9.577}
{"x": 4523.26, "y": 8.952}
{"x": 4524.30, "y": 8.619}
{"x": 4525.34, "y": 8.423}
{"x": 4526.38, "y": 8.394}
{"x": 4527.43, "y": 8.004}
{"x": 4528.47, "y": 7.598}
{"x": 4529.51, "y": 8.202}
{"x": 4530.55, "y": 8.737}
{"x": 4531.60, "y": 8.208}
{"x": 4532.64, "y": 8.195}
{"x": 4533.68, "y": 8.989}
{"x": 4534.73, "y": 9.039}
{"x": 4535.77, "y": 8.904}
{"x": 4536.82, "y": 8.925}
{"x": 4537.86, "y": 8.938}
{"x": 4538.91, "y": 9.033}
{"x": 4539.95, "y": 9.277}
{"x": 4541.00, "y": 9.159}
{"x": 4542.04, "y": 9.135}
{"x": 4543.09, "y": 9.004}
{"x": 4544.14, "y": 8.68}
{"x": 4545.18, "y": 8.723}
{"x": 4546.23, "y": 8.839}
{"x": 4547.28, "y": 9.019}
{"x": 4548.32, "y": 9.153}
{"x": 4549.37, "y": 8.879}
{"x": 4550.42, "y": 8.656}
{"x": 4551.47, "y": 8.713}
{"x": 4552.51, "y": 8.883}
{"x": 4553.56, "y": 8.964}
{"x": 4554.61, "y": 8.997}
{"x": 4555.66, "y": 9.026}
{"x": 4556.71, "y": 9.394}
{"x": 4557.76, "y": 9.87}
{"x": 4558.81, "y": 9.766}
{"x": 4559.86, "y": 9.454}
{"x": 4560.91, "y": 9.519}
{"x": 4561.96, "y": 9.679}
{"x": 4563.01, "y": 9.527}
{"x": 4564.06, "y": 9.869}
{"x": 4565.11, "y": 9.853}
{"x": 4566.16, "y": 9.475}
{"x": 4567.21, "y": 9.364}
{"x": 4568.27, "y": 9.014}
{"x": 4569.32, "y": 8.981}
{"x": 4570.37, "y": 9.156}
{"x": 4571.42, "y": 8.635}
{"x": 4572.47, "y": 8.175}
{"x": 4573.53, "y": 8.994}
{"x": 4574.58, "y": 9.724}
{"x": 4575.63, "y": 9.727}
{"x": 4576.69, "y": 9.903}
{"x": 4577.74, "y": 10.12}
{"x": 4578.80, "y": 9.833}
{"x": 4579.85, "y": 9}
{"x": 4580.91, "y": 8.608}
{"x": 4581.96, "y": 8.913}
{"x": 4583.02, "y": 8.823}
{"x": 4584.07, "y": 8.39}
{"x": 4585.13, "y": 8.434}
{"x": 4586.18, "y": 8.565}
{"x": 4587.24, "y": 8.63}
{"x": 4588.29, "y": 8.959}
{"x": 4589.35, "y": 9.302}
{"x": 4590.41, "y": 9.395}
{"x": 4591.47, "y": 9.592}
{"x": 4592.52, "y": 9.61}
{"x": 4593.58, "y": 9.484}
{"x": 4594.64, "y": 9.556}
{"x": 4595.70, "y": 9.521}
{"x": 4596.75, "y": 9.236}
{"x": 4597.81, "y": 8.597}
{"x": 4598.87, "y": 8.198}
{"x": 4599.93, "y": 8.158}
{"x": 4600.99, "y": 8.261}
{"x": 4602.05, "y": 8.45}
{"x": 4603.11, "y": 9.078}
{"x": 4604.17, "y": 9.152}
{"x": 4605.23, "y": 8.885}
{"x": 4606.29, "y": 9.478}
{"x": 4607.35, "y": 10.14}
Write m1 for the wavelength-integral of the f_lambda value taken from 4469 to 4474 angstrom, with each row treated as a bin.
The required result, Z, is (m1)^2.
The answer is 1818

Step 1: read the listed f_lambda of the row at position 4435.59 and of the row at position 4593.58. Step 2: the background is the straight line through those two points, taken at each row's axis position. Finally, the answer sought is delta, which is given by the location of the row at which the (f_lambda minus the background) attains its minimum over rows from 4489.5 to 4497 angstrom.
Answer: 4495.22 angstrom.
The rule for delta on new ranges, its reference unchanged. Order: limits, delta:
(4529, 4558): 4532.64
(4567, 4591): 4572.47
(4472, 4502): 4495.22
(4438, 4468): 4457.09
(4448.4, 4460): 4457.09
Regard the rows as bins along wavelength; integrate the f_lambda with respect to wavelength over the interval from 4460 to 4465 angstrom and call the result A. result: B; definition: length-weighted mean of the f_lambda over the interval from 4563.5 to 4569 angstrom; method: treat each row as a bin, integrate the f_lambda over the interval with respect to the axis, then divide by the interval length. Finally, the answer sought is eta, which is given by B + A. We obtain 48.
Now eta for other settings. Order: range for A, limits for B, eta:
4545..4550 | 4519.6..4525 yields 54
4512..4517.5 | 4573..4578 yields 62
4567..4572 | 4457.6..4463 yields 52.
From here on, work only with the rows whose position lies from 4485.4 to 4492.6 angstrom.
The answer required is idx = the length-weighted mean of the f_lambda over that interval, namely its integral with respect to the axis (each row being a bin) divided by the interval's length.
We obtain 9.10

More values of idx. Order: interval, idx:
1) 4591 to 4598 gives 9.42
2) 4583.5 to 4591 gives 8.82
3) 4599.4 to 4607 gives 8.81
